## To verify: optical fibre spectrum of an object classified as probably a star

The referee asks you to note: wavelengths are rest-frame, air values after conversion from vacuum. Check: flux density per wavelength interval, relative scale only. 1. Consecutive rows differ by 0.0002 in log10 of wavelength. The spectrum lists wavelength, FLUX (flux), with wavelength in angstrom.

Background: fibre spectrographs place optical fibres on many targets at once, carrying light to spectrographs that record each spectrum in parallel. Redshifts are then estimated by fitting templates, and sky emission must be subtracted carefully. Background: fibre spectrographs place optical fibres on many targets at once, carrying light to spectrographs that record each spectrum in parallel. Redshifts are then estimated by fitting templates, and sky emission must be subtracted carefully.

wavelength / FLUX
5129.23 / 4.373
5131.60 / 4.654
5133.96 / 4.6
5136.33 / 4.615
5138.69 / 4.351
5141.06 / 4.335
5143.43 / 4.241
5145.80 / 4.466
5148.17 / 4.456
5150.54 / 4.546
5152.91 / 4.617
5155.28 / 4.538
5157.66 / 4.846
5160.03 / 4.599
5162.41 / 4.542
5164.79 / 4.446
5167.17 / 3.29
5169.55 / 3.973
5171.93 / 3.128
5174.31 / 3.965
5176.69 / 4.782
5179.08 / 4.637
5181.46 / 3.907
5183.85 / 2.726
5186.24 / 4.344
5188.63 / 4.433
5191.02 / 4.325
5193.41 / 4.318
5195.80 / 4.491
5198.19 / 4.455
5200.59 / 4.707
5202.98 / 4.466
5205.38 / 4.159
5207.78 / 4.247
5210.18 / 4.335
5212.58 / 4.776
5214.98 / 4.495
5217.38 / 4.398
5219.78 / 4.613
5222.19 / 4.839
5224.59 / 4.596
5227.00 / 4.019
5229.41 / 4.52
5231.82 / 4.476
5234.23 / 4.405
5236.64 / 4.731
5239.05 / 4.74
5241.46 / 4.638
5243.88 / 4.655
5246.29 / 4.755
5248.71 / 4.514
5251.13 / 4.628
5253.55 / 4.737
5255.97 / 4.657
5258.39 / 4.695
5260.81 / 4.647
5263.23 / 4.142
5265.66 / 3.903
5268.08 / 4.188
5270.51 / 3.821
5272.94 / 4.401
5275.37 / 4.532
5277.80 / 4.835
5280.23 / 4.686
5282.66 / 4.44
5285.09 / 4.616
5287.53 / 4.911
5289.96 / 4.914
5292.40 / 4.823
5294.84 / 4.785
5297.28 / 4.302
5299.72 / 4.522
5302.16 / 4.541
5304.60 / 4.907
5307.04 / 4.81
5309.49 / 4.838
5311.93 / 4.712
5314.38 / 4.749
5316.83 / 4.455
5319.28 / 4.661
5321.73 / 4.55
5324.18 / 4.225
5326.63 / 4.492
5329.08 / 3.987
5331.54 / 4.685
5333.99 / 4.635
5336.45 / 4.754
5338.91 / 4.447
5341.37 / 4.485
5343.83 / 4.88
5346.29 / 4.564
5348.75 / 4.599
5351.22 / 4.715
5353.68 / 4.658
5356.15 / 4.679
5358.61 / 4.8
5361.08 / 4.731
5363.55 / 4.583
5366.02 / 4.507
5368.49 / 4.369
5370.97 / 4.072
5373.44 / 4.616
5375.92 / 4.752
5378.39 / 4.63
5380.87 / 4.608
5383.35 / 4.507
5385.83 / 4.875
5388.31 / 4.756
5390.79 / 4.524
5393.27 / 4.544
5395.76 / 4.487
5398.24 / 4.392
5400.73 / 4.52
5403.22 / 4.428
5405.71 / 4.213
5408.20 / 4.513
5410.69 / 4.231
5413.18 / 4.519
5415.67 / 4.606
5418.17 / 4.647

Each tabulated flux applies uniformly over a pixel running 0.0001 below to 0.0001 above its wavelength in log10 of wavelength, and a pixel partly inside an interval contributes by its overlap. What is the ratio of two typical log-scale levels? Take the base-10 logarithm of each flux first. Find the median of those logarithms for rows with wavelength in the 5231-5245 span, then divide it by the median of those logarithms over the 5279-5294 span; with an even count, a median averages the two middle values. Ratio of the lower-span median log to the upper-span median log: 0.99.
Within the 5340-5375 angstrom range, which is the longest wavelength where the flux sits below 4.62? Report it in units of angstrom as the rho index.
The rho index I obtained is 5373.44 angstrom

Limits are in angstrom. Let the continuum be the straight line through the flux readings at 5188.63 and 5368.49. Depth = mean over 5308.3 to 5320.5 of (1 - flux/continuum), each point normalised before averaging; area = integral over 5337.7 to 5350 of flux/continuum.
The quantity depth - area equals -13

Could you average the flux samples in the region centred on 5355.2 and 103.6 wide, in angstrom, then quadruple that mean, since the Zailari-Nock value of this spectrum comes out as 18.32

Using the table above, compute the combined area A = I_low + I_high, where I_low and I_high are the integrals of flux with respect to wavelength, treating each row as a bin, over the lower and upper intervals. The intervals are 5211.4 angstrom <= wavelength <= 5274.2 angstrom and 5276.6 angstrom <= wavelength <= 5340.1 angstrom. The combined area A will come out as 576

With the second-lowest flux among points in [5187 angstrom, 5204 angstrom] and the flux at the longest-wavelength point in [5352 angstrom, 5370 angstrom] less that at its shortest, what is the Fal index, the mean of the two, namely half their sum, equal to 2.02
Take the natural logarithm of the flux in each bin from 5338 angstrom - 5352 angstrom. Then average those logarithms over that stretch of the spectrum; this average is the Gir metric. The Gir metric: 1.53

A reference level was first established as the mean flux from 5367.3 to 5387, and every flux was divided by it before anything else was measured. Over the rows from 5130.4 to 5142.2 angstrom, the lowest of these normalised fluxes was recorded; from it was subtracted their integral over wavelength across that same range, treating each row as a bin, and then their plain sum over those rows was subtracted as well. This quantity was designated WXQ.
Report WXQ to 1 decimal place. -15.7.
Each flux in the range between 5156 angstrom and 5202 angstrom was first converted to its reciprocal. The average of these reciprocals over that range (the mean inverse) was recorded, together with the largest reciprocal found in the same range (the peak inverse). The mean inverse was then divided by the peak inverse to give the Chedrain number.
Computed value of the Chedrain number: 0.66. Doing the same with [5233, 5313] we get 0.84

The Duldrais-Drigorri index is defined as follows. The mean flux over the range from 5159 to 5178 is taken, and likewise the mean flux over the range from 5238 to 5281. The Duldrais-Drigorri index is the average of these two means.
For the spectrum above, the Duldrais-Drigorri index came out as 4.30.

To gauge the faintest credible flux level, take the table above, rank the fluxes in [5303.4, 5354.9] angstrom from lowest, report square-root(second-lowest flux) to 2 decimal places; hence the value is 2.06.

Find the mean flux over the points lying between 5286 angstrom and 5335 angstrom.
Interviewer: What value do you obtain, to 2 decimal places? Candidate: 4.63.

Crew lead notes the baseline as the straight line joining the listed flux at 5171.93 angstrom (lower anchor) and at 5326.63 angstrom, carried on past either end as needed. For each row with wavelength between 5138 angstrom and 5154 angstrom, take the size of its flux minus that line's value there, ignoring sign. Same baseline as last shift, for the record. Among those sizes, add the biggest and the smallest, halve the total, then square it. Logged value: 2.3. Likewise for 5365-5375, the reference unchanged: 0.3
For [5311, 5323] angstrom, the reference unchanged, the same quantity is 0.0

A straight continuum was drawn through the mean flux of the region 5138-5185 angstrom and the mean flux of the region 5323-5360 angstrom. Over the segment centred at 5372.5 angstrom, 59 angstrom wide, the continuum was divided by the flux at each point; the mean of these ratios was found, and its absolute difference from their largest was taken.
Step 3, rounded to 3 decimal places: 0.128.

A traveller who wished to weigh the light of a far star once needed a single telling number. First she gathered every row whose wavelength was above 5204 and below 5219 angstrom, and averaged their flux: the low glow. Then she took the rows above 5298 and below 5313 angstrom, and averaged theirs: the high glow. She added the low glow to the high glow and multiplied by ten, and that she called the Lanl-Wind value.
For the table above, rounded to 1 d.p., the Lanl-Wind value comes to 91.2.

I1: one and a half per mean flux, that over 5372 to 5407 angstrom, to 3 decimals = 0.329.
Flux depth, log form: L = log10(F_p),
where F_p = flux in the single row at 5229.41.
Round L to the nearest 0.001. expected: 0.655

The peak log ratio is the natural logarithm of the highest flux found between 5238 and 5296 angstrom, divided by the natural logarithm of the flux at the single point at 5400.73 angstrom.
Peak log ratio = 1.06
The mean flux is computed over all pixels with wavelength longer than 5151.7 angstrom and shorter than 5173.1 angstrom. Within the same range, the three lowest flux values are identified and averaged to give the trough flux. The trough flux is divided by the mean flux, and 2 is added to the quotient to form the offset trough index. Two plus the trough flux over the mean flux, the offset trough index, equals 2.82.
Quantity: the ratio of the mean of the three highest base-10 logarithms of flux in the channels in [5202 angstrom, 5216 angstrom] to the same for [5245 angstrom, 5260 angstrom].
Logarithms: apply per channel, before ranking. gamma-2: 0.979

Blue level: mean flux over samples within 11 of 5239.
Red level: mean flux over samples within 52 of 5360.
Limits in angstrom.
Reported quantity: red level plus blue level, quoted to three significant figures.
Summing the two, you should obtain 9.16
